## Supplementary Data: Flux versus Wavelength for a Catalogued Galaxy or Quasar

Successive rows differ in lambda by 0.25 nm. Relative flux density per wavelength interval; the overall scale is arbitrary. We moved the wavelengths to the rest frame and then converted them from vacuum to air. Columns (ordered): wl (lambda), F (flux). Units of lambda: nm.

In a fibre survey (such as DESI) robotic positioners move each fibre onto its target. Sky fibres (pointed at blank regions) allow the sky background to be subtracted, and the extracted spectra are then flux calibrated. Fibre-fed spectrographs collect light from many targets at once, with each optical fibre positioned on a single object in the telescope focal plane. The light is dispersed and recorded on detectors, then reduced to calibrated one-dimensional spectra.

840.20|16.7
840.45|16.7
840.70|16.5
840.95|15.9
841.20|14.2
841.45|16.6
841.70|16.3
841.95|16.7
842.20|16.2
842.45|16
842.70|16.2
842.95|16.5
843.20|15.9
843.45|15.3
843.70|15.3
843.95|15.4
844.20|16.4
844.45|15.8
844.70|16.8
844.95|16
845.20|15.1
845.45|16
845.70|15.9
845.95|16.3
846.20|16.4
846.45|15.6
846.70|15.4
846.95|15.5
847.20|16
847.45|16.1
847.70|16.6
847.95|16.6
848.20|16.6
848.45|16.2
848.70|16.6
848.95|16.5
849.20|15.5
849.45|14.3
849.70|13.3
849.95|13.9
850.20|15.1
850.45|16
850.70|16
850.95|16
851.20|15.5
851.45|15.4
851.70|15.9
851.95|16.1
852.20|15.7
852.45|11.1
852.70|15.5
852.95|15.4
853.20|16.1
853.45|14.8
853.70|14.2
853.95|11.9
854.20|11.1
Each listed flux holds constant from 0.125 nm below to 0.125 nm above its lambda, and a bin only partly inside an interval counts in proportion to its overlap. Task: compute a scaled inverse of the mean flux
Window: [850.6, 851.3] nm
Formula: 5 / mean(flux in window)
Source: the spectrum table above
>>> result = 0.316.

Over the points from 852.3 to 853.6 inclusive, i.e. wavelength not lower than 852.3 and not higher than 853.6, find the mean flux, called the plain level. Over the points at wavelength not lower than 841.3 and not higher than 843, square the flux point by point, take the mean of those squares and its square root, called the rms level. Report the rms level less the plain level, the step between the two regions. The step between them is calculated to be 1.8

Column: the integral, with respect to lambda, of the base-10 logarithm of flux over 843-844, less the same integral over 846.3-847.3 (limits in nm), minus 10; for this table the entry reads -10.0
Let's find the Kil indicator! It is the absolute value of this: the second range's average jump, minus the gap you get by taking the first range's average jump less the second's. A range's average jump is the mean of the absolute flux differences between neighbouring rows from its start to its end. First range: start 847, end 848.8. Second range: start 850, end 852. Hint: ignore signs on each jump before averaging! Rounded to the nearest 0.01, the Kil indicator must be 0.40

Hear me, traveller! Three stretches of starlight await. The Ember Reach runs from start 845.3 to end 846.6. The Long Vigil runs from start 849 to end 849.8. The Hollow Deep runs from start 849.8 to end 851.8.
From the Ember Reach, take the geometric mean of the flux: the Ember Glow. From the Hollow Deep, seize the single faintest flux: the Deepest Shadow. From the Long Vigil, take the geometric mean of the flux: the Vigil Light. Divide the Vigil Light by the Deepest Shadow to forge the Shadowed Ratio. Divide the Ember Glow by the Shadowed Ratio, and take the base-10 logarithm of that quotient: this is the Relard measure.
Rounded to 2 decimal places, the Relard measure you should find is 1.19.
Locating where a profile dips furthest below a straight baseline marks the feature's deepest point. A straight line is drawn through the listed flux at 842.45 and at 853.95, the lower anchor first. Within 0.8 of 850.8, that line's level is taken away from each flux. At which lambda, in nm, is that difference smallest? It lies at 850.20 nm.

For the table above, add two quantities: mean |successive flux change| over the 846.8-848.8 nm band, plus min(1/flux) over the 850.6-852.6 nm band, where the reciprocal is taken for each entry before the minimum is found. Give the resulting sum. 0.33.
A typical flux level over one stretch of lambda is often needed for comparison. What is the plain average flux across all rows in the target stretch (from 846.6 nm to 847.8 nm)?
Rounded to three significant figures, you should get 15.9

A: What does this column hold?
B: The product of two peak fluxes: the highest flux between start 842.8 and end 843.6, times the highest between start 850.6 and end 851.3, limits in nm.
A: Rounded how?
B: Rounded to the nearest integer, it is 264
